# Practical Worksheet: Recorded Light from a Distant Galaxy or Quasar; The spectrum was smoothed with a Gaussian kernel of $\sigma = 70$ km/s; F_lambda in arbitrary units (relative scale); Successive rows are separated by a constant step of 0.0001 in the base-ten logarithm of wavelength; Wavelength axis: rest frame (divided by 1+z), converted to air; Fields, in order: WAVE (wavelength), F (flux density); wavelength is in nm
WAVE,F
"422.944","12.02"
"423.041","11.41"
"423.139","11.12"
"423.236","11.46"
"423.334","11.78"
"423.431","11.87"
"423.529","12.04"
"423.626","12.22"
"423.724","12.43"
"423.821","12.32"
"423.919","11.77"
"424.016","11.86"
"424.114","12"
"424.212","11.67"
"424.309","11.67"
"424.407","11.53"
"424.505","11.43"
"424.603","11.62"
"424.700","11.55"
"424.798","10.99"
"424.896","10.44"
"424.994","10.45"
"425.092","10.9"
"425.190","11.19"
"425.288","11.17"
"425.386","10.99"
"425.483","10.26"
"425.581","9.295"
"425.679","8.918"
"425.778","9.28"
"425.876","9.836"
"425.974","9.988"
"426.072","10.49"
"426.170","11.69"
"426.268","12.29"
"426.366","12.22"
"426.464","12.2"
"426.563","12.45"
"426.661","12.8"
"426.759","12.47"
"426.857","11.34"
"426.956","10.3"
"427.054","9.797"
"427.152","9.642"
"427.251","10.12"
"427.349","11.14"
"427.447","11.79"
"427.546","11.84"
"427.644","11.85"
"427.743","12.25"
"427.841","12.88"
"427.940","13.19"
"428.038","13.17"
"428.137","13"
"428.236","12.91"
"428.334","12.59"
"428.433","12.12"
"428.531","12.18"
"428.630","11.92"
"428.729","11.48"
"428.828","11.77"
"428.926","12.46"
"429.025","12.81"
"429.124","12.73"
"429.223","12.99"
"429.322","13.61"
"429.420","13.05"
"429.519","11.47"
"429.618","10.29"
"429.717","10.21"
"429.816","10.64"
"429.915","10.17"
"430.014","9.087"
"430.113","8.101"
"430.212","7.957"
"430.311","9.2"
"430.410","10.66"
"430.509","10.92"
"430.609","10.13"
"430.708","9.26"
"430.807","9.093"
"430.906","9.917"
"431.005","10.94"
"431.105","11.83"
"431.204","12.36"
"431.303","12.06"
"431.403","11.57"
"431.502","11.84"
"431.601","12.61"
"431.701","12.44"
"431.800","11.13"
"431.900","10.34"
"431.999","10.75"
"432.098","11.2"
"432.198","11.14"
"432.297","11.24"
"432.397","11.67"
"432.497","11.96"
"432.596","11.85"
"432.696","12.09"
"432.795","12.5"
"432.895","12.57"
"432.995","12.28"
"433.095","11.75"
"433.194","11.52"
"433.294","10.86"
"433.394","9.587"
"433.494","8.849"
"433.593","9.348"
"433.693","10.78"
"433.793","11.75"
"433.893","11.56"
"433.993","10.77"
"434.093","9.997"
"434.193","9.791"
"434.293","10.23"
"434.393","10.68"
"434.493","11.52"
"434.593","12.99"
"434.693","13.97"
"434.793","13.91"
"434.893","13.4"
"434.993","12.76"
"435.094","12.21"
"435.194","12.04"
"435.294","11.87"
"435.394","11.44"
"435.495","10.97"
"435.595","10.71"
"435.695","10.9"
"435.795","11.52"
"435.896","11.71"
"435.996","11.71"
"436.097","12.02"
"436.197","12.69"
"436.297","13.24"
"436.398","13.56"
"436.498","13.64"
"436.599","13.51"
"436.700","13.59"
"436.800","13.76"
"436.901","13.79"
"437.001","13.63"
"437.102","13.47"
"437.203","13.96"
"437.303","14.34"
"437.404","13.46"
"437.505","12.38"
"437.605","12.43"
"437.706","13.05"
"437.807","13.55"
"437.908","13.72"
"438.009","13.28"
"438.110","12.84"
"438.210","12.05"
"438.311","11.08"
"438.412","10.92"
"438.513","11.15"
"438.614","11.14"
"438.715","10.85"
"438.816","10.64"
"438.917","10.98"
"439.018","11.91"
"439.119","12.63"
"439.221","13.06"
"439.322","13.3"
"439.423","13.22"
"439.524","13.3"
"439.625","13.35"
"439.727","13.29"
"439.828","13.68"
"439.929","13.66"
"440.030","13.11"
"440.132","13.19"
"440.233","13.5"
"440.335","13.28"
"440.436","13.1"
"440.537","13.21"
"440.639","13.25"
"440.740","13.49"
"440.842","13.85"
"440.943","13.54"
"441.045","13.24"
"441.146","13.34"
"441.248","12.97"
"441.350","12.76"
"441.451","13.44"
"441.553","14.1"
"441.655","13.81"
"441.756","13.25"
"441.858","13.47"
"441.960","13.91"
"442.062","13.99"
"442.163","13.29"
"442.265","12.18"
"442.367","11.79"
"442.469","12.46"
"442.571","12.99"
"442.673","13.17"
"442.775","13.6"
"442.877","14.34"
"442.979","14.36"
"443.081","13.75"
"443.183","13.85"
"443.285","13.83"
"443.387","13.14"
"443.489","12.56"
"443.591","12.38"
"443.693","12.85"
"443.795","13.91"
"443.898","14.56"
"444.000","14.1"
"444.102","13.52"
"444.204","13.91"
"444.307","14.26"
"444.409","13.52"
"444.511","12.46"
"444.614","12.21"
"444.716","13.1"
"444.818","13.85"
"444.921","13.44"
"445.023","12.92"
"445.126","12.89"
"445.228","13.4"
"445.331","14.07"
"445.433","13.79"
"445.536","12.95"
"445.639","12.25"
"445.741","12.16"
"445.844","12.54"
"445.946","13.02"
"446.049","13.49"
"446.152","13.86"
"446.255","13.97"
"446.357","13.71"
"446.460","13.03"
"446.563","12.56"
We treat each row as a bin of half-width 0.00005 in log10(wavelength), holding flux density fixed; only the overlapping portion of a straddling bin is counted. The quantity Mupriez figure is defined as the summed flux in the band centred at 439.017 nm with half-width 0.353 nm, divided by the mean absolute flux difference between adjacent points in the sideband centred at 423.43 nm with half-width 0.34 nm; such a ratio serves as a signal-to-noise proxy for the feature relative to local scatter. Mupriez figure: 382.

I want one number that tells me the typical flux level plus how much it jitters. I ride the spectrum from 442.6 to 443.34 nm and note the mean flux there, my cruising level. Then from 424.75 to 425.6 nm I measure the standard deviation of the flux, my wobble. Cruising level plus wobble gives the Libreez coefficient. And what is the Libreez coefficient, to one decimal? 14.4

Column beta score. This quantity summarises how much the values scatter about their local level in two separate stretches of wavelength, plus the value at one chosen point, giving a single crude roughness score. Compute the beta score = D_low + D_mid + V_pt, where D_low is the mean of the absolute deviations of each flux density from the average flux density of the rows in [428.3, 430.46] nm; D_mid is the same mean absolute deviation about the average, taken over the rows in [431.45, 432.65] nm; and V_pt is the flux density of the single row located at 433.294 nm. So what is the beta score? 12.8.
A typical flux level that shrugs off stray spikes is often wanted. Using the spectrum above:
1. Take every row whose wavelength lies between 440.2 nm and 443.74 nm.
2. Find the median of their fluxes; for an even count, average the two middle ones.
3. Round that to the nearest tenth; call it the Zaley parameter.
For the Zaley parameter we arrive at 13.3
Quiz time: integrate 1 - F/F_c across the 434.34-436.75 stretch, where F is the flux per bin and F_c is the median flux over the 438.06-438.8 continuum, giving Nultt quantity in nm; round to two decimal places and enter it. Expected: -0.26 nm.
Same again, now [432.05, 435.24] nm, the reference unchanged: -0.11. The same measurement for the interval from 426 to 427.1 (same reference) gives -0.05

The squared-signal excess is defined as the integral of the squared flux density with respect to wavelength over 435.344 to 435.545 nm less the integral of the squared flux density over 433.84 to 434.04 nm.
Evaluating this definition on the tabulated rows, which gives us 0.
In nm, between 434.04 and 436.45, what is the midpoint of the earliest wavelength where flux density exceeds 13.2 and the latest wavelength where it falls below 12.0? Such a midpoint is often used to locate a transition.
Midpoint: 435.34 nm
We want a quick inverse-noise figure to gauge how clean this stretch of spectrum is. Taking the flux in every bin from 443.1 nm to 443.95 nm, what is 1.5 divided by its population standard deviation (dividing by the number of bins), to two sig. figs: 2.1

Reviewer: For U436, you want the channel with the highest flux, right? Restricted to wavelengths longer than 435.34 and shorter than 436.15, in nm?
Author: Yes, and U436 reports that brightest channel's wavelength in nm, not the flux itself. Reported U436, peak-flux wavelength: 436.097 nm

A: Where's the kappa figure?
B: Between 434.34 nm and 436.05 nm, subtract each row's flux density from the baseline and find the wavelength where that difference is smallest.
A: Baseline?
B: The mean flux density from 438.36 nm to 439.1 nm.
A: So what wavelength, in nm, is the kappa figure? 434.693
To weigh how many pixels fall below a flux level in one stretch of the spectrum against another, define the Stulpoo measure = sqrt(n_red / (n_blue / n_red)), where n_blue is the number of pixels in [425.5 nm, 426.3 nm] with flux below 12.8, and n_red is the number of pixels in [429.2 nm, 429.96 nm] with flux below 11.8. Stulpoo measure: 1.8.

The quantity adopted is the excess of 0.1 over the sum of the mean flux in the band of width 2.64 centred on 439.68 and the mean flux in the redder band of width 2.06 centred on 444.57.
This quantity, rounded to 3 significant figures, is -26.0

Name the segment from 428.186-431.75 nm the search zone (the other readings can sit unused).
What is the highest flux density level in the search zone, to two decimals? 13.61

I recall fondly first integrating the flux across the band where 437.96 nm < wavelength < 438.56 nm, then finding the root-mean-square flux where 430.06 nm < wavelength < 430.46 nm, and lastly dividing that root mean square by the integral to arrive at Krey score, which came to 1.3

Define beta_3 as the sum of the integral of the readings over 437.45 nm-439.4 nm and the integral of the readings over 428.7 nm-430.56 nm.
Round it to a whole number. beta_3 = 44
